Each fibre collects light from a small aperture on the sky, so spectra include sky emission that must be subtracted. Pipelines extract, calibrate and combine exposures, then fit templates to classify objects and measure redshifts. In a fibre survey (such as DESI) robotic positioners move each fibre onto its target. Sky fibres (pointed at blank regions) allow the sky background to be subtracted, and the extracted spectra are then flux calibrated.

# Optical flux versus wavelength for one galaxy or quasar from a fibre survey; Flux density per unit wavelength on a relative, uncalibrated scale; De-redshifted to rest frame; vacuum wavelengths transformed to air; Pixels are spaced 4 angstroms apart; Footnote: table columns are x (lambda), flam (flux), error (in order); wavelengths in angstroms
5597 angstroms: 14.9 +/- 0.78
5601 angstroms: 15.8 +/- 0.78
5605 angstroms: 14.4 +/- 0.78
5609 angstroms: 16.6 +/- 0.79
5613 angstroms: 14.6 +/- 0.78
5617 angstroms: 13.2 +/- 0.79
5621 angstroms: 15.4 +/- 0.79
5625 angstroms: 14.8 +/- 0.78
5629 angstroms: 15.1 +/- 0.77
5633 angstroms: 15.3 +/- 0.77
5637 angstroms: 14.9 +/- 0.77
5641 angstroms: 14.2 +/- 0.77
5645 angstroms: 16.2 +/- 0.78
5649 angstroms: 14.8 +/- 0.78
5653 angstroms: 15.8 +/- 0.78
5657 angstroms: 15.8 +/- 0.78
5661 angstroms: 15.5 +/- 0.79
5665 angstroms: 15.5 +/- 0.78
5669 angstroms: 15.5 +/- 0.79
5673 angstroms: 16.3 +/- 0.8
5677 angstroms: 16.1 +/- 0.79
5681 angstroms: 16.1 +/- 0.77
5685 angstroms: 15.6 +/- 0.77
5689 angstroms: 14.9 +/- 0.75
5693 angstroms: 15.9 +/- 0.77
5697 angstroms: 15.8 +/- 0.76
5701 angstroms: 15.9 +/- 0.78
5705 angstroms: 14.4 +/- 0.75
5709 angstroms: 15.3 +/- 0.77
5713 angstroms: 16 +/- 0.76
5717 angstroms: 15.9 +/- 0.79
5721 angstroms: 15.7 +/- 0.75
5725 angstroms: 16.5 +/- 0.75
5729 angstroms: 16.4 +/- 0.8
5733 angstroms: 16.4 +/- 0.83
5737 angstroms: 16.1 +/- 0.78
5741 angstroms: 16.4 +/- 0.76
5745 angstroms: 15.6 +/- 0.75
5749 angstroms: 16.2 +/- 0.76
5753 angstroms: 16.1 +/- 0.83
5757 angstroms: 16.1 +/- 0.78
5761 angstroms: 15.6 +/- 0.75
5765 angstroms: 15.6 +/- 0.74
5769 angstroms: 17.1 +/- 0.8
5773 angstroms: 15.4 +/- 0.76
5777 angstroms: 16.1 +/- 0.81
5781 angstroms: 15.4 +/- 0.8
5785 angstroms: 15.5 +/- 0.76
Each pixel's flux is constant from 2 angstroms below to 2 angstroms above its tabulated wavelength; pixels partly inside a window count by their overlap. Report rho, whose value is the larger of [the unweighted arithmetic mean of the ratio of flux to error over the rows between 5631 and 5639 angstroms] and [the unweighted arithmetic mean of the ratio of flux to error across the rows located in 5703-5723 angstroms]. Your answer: 20.2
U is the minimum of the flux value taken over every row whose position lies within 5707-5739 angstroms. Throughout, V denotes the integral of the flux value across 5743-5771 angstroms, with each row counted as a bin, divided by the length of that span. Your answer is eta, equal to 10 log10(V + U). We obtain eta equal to 15.0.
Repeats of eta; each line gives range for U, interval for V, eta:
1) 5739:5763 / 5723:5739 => 15.0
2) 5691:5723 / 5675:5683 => 14.8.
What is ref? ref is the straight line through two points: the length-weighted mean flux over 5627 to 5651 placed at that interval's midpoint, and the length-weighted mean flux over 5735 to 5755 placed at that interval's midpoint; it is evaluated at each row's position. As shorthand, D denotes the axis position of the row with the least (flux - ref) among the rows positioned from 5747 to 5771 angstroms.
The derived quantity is 5765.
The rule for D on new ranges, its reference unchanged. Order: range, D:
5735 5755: 5745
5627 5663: 5641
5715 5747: 5745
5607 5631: 5617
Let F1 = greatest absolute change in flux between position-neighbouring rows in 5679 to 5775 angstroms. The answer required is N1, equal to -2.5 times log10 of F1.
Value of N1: -0.58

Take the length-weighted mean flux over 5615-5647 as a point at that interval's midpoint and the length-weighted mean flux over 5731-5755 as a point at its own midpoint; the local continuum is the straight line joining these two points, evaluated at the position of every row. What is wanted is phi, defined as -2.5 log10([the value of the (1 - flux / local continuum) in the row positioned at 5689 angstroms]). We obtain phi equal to 3.5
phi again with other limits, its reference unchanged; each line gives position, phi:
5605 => 4.7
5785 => 2.9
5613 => 5.6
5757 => 4.8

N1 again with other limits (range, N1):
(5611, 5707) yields -0.86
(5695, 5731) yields -0.44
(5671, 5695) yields 0.00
